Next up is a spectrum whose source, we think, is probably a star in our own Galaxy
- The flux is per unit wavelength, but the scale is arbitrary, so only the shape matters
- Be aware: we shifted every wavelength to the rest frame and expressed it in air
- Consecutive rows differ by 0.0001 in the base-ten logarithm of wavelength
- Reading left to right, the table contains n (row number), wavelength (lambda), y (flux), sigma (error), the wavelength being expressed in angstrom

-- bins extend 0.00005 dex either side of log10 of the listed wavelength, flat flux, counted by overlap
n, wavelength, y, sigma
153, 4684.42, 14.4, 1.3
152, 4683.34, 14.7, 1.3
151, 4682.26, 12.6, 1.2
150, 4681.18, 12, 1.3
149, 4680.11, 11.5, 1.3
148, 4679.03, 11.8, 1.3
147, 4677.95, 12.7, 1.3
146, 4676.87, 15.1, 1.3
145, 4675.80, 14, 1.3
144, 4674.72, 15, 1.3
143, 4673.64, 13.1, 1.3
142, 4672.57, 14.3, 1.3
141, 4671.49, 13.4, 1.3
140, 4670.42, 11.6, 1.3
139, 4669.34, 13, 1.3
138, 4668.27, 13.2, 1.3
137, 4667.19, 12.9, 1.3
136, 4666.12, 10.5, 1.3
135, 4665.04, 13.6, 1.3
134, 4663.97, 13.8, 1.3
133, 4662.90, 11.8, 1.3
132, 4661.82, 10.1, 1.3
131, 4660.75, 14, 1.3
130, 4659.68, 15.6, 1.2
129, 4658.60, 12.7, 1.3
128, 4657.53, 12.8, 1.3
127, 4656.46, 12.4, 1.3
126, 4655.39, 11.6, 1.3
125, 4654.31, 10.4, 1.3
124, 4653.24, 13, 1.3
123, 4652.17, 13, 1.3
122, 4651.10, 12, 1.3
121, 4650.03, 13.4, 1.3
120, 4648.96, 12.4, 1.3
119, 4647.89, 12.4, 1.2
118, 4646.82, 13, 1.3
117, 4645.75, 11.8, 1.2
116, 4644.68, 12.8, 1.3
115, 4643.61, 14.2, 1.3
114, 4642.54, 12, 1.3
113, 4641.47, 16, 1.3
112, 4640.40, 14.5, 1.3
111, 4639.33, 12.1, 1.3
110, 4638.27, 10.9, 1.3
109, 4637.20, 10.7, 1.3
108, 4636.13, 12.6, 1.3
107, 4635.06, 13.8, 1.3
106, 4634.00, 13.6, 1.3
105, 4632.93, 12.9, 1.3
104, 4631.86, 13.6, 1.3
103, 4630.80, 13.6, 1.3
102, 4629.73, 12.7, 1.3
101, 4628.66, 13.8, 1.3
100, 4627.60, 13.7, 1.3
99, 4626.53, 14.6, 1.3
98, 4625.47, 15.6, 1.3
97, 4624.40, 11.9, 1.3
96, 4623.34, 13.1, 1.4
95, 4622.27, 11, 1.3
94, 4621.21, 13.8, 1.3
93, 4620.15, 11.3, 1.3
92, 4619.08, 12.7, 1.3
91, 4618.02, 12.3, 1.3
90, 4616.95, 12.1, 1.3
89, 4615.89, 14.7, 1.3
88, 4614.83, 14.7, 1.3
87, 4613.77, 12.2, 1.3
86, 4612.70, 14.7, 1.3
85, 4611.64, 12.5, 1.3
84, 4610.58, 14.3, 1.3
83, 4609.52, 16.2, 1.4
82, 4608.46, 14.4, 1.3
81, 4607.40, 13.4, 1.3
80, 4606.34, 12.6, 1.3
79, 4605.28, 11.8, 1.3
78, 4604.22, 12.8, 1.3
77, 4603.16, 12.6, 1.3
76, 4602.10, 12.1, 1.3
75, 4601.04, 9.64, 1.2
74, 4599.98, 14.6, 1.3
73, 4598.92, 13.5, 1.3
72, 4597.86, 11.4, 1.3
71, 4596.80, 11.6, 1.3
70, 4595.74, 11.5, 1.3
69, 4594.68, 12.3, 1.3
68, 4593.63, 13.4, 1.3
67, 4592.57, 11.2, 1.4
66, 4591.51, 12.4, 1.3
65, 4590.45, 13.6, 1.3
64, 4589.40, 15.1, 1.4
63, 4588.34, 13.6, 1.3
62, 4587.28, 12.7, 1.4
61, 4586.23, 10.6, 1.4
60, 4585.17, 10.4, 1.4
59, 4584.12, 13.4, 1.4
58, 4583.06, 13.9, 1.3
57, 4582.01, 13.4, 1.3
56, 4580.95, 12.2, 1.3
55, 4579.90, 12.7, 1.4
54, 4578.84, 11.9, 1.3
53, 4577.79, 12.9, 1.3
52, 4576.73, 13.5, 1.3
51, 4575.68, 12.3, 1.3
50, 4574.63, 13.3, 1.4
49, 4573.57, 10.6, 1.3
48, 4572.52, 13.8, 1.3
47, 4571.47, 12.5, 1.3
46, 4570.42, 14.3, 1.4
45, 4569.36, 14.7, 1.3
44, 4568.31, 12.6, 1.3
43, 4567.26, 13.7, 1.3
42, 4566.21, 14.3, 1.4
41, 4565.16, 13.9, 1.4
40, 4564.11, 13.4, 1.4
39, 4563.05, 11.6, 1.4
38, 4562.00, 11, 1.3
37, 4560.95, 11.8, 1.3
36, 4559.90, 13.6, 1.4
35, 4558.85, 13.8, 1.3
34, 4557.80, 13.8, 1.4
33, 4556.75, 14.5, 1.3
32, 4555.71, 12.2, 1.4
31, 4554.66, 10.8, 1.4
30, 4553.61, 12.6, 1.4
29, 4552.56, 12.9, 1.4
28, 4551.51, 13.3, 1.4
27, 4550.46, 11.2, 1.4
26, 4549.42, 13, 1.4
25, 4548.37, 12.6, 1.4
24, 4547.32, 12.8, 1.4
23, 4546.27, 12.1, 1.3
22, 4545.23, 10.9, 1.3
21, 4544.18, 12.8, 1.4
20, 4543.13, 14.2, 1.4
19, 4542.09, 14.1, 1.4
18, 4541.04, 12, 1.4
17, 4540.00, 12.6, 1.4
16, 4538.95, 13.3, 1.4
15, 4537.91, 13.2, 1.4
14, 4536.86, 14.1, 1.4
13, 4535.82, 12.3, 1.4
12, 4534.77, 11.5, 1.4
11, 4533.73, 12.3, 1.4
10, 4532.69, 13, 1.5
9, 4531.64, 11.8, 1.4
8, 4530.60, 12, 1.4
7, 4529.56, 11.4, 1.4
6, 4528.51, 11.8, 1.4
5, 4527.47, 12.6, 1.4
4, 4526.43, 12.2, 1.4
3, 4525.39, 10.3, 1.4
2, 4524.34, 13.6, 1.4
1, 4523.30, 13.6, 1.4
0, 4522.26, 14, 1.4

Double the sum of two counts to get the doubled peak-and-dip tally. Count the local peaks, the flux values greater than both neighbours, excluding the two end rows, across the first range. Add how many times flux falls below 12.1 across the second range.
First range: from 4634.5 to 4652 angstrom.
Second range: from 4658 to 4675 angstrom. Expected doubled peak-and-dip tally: 16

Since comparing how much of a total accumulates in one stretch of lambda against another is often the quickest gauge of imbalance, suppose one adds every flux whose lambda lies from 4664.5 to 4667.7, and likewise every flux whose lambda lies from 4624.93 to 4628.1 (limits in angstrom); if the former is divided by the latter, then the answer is 0.84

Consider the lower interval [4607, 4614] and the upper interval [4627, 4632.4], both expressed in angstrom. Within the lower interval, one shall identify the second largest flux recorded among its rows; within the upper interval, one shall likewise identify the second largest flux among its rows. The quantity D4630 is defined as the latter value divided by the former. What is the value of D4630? 0.93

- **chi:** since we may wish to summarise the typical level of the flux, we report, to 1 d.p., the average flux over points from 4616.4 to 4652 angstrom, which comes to 12.9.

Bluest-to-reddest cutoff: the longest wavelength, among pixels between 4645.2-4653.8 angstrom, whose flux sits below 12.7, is 4651.10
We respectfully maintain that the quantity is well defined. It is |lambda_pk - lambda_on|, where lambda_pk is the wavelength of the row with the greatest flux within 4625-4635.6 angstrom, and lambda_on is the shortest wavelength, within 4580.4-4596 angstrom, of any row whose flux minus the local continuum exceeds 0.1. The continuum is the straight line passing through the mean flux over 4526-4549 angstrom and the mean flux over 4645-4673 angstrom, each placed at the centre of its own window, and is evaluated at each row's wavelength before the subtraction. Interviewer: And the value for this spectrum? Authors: 43.5 angstrom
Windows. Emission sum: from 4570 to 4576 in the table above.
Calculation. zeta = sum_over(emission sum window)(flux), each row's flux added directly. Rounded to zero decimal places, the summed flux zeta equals 77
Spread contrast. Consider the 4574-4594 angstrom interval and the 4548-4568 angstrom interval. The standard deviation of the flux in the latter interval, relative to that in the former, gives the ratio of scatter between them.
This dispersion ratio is 1.0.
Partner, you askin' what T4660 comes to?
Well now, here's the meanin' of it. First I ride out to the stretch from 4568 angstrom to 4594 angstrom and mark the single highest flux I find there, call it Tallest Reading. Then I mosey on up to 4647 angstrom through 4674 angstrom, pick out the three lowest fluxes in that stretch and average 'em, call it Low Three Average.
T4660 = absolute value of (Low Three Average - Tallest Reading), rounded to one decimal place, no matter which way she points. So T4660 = 4.8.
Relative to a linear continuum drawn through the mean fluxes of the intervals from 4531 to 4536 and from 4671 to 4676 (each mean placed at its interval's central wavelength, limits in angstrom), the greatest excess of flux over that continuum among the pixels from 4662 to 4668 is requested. 0.0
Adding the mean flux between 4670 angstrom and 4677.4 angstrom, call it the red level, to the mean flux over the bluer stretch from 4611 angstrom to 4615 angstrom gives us 27.3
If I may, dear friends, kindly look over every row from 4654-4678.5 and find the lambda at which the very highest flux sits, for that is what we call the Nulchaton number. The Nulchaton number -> 4659.68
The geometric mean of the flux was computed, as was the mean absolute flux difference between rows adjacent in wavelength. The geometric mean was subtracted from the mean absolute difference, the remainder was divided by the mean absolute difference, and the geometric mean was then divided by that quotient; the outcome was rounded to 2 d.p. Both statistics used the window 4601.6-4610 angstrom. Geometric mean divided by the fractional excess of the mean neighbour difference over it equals -0.93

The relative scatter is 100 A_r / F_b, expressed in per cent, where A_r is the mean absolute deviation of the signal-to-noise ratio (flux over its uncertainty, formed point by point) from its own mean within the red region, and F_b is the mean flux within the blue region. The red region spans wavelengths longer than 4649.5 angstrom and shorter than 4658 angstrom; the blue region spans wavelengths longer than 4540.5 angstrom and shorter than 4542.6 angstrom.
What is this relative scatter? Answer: 4.4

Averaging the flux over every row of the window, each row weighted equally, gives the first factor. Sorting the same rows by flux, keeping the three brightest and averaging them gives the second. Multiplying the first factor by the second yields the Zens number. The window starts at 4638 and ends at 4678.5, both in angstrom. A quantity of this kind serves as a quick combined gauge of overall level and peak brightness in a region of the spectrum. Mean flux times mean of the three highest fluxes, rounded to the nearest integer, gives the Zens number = 201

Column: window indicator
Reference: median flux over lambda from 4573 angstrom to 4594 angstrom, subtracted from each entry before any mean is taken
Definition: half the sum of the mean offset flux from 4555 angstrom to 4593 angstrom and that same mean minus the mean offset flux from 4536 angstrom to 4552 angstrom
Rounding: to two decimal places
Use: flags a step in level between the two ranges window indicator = 0.12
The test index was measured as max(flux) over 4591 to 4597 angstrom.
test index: 13.4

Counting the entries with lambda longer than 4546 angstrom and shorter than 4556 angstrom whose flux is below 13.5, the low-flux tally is 10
